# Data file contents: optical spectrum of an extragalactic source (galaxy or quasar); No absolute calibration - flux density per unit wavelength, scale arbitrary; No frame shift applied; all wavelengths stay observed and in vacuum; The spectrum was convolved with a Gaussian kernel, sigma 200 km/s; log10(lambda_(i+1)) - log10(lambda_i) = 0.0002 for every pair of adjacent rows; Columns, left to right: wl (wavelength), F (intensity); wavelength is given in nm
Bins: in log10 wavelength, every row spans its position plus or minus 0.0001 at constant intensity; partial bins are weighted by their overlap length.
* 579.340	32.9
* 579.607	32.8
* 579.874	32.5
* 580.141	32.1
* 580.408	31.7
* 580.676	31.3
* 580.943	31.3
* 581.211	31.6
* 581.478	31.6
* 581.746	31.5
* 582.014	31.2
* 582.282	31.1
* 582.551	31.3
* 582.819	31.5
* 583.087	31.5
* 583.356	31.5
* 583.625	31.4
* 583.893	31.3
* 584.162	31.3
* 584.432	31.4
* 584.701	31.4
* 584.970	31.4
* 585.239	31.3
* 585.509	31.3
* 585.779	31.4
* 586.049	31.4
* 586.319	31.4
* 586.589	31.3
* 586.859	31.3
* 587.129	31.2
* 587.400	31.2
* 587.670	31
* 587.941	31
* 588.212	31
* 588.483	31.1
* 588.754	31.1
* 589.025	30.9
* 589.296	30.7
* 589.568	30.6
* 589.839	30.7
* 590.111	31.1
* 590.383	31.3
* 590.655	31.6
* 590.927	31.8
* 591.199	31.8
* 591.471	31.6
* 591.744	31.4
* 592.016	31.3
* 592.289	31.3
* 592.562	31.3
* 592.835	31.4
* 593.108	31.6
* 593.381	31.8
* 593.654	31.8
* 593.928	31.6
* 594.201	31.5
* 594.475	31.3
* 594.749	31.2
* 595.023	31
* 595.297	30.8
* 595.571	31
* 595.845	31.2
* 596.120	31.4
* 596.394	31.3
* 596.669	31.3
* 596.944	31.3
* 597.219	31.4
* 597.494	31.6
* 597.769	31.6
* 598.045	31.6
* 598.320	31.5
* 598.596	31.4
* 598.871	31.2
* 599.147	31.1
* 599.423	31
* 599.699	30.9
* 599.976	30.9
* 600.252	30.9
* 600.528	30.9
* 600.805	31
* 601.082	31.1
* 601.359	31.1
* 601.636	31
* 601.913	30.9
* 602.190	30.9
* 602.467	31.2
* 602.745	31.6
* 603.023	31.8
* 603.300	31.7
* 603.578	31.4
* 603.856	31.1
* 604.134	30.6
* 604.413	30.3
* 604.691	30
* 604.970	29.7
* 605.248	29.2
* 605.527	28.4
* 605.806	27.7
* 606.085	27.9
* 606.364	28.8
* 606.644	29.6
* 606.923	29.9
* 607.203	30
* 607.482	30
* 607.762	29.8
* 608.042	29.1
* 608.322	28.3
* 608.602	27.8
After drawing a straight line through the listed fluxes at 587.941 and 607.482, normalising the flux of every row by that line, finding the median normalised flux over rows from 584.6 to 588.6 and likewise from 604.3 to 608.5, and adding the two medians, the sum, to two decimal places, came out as 1.99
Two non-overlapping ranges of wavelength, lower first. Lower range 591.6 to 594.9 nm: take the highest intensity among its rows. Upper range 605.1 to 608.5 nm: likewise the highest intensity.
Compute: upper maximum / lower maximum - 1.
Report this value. -0.057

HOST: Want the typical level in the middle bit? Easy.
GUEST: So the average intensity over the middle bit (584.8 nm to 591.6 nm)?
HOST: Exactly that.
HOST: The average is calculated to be 31.2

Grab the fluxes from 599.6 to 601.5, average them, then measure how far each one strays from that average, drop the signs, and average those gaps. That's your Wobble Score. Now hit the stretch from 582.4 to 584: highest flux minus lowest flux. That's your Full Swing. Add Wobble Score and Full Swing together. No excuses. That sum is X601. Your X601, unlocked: 0.28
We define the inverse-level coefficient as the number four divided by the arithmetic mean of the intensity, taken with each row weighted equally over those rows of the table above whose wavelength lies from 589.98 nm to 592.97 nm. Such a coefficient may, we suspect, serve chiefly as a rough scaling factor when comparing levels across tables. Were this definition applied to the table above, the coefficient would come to 0.127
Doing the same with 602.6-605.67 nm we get 0.131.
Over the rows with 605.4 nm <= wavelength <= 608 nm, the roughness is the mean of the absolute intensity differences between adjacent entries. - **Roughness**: 0.40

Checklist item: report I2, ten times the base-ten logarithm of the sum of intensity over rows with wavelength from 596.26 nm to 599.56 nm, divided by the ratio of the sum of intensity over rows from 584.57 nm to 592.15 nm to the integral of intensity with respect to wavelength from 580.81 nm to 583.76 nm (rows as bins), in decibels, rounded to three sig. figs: 16.0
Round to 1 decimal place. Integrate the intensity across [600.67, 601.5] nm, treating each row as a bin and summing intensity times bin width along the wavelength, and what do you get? 25.8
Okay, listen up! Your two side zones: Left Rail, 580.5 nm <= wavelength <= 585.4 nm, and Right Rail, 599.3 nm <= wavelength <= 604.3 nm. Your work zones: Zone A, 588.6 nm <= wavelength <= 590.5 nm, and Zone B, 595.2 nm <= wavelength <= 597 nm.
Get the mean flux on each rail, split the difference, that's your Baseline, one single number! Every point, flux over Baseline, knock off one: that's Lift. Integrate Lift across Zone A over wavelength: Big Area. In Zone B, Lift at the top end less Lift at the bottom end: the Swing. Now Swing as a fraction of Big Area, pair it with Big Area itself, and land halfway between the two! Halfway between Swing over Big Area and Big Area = -0.41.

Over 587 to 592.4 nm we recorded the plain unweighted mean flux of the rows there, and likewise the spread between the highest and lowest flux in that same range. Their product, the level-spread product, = 37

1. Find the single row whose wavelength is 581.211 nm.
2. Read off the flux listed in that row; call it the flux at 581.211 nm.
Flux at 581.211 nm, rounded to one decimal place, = 31.6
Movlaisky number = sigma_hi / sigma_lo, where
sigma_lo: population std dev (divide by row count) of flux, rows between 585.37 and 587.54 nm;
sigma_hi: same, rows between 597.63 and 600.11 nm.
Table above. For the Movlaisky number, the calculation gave 3.5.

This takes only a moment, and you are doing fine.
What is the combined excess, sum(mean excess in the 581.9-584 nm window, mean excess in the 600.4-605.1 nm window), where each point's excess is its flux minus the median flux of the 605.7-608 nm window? 2.91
